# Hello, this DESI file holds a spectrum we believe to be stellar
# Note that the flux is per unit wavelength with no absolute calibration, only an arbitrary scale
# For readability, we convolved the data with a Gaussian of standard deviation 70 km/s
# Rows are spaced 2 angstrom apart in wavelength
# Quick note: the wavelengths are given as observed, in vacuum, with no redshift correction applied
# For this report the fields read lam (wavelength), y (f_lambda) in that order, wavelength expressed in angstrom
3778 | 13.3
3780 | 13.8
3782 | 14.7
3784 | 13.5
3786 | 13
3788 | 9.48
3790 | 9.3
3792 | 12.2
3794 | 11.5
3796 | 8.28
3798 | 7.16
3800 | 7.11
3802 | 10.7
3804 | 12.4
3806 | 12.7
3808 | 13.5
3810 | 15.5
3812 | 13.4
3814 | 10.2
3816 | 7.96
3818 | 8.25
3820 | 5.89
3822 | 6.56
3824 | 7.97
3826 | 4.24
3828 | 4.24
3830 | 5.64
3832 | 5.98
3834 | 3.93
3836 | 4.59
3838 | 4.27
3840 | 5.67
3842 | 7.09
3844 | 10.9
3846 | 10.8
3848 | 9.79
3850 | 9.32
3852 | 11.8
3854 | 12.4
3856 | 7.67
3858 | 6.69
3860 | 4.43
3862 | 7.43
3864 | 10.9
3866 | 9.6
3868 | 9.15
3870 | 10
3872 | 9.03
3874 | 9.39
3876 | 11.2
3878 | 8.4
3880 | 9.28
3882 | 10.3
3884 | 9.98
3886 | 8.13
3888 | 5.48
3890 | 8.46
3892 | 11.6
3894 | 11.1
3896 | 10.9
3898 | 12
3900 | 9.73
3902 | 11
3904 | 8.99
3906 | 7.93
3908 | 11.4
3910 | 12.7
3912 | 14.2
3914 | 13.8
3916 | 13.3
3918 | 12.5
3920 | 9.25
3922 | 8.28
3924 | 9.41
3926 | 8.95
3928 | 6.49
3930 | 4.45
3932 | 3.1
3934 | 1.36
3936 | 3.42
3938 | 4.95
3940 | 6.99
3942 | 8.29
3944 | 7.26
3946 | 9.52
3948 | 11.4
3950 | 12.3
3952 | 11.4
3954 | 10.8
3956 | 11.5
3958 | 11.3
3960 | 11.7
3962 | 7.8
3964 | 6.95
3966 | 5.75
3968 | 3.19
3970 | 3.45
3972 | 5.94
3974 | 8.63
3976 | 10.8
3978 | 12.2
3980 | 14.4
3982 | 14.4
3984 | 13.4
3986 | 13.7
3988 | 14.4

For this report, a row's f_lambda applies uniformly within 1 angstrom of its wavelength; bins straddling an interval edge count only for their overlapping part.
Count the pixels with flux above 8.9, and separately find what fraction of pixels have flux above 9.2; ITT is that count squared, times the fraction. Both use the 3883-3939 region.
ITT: 155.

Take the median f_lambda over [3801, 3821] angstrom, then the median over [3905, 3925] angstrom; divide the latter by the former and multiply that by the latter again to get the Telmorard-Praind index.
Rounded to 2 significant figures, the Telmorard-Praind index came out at 12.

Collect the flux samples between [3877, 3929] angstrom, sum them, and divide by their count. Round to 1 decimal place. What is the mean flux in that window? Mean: 10.1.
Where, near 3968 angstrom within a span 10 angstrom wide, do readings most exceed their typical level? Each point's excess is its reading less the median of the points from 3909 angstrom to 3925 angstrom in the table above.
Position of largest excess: 3964 angstrom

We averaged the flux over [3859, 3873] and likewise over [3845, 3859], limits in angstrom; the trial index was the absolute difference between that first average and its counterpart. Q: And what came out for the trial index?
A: 1.1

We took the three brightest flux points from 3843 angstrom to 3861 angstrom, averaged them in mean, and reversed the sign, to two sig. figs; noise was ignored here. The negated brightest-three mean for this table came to -12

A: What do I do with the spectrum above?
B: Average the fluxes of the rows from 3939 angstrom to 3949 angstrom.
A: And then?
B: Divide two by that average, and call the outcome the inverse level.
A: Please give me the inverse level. 0.230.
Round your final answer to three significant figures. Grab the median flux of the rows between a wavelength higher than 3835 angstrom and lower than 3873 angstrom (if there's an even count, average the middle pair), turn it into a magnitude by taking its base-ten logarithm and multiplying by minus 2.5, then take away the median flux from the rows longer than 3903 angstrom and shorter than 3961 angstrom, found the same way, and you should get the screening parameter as -11.8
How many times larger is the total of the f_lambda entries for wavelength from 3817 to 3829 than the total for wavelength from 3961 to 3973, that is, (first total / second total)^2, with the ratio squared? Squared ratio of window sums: 1.3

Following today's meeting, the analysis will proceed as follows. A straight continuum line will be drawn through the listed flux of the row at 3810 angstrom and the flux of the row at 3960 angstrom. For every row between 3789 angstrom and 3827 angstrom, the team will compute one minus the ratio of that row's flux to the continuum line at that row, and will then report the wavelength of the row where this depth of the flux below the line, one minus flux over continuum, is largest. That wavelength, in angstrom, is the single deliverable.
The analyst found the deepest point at 3826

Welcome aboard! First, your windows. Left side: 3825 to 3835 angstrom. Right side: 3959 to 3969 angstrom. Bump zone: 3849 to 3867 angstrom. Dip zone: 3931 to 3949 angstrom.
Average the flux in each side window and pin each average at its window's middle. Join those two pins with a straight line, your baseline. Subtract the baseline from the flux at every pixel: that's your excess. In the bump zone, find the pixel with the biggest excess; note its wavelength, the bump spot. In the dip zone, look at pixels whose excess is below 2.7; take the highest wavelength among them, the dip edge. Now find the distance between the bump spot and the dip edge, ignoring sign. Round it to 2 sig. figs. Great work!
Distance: 90 angstrom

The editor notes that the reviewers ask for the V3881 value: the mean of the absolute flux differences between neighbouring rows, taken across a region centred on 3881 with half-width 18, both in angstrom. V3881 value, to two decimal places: 1.36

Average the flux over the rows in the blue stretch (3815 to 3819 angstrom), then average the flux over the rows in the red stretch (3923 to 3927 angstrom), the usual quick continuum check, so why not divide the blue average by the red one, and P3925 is 0.9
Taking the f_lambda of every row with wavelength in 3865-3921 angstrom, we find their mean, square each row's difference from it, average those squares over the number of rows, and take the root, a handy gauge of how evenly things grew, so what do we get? 1.9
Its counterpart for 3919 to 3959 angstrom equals 3.1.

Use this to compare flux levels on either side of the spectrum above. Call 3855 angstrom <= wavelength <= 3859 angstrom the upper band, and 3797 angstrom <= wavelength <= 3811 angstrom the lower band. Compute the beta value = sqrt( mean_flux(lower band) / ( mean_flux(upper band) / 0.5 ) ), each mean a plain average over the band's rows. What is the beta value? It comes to 0.89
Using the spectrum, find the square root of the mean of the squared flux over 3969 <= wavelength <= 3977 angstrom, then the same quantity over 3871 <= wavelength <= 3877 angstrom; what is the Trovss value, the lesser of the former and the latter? 7.72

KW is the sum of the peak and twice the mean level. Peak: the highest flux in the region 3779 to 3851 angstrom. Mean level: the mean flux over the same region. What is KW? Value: 33.9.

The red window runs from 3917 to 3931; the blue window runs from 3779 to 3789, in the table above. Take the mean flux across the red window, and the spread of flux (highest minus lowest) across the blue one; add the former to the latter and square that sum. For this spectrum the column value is 188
